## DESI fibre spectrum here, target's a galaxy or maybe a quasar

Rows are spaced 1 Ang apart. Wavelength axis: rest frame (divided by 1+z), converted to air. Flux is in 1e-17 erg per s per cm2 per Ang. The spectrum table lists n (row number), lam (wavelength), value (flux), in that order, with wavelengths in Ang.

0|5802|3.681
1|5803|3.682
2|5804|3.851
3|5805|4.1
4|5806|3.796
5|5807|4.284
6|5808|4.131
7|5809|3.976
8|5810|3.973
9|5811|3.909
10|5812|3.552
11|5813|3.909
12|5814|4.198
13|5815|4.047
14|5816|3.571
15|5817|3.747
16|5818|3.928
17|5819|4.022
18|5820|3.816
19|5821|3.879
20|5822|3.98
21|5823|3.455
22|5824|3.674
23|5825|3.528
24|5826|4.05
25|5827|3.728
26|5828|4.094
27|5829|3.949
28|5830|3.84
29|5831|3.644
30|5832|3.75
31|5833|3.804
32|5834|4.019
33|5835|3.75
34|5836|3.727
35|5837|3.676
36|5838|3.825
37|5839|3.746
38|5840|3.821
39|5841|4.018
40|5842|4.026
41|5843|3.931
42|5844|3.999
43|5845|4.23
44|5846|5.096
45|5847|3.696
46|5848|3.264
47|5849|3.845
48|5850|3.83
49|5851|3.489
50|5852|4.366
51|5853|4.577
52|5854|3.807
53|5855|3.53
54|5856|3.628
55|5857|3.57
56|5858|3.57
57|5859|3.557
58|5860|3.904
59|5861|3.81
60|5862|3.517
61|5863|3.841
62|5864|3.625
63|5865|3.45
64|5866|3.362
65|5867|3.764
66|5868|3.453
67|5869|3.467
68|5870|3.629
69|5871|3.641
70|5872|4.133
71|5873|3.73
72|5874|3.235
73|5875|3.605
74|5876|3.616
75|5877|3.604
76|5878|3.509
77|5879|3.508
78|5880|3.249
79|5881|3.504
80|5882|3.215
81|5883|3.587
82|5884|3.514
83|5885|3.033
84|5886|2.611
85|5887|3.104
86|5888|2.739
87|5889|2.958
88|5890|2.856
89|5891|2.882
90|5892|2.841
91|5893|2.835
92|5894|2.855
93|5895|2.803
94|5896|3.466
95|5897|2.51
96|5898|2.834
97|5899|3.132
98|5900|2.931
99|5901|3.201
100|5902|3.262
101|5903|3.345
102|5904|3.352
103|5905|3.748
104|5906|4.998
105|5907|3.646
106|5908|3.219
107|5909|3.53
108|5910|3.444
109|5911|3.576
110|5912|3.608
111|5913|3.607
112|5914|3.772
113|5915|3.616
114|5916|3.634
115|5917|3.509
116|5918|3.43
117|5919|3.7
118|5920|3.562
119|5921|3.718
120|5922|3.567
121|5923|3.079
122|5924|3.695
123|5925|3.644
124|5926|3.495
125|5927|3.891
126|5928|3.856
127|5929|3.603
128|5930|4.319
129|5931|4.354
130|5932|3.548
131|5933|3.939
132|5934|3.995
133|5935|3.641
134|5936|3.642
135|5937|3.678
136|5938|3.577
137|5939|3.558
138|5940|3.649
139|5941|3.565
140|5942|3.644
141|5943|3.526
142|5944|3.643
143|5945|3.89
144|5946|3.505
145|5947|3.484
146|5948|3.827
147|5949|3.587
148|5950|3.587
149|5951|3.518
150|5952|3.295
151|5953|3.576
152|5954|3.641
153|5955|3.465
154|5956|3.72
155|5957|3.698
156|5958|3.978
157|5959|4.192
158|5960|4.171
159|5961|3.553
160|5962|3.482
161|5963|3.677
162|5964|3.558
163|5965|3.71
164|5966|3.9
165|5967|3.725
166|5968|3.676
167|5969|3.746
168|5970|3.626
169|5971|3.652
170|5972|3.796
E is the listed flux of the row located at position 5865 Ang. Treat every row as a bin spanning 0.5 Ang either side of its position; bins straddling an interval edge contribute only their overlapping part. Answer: 3.45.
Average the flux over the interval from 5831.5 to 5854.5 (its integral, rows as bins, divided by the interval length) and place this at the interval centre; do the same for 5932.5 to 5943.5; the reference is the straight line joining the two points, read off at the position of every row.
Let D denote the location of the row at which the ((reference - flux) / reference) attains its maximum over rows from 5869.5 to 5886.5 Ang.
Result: 5886 Ang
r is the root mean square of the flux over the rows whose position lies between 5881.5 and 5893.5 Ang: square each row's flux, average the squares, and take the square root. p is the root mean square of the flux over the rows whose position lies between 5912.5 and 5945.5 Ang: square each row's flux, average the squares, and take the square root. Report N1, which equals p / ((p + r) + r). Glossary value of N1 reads 0.38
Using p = 3.69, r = 3.03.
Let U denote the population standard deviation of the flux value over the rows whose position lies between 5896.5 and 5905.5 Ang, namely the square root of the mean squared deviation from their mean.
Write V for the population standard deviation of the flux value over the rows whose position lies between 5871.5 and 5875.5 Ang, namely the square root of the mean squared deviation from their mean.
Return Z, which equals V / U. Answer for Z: 1.0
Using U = 0.33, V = 0.32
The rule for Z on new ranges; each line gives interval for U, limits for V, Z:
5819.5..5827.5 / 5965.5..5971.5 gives 0.5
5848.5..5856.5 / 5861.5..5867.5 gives 0.5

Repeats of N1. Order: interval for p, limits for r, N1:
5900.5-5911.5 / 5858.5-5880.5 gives 0.33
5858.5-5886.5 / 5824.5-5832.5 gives 0.32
